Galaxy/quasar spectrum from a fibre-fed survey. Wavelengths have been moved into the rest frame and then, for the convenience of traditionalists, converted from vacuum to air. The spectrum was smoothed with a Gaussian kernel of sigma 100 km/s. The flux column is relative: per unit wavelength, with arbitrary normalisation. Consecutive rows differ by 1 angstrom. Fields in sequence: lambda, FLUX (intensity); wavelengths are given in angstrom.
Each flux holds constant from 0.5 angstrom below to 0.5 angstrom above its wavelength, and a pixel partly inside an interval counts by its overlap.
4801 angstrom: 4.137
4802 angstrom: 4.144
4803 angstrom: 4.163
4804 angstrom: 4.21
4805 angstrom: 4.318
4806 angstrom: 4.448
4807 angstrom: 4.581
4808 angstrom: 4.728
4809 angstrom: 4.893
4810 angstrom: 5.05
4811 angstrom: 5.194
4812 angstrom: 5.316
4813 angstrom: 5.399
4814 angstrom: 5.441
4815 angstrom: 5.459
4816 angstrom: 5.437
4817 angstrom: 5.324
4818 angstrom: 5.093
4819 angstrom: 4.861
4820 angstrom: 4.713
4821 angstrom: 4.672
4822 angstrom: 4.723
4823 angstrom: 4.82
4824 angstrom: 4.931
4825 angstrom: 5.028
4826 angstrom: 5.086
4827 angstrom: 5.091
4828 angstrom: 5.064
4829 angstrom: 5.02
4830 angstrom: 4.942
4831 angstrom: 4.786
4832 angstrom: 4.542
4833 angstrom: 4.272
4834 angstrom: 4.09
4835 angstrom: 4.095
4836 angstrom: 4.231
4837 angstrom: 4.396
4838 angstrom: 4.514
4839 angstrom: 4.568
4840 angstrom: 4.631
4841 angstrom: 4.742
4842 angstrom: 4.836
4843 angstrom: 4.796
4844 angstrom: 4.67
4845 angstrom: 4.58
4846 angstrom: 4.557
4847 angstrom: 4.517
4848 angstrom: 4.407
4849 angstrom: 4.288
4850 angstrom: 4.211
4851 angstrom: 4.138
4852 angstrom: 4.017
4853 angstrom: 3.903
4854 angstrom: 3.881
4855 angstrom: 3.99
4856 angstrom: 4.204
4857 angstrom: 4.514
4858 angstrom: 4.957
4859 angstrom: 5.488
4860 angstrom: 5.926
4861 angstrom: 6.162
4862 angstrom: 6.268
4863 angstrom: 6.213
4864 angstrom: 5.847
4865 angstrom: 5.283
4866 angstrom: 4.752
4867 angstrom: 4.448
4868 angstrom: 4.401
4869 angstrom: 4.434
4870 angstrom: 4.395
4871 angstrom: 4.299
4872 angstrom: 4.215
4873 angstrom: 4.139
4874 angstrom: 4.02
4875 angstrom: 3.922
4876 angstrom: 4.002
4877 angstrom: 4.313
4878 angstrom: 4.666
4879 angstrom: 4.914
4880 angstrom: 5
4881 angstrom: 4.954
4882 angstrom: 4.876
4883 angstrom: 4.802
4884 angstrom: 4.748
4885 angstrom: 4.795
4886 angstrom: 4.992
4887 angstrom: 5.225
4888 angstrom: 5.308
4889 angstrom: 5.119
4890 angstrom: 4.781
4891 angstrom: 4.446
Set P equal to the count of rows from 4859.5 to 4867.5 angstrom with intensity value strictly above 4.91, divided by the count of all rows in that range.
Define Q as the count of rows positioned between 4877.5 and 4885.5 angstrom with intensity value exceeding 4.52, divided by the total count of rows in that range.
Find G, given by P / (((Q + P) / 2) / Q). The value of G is 0.9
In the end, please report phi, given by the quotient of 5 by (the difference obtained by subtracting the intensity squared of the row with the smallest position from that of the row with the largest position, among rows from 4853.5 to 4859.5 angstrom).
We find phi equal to 0.3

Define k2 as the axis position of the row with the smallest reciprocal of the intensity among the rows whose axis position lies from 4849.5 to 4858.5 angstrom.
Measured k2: 4858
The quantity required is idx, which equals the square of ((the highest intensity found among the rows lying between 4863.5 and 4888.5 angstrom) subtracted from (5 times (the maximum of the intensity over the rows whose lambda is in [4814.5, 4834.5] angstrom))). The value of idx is 460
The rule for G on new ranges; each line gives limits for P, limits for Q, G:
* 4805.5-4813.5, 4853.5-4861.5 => 0.5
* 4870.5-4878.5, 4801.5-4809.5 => 0.0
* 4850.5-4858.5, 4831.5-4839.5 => 0.2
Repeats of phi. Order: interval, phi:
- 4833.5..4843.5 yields 0.8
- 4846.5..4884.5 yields 2.3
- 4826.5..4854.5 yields -0.5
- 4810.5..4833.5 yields -0.6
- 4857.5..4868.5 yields -1.0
